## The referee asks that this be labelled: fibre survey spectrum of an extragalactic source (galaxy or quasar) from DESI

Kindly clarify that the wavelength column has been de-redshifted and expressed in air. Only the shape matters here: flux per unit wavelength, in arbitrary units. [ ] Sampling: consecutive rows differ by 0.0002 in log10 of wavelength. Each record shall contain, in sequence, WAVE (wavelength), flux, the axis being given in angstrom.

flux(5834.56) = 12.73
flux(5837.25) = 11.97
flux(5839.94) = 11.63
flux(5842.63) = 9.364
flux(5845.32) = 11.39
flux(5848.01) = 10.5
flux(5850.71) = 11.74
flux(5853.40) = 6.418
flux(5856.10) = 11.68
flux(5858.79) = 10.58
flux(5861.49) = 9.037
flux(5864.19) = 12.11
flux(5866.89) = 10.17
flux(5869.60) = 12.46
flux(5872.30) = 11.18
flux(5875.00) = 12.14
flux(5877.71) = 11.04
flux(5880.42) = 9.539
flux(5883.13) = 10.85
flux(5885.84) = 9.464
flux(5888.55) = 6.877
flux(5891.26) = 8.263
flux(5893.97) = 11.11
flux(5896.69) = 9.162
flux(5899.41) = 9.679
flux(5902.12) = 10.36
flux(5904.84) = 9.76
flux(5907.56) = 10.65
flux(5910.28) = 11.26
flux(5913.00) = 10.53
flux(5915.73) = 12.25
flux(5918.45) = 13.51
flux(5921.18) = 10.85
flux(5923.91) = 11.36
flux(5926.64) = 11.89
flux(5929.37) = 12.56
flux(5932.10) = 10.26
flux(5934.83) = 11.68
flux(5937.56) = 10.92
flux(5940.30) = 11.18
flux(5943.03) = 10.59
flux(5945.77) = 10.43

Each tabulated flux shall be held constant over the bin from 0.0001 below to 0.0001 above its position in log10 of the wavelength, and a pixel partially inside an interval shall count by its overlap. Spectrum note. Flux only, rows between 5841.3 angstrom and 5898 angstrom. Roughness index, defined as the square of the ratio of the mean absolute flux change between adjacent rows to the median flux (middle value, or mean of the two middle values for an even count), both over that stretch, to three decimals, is 0.038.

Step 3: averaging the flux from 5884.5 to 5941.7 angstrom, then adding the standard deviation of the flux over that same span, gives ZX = 12.1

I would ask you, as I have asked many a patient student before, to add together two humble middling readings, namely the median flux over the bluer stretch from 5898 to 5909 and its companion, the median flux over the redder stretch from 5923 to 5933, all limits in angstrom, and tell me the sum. 21.7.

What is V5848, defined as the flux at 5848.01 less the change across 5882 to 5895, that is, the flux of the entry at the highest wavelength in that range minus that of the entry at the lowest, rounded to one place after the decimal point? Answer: 10.2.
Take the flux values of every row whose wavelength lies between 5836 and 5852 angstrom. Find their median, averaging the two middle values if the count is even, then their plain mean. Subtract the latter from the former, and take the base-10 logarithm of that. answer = -0.4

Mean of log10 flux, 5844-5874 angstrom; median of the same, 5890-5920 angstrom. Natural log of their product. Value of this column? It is 0.044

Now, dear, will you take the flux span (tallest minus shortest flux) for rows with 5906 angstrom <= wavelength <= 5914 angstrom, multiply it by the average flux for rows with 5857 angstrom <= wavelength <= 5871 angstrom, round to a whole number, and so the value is 8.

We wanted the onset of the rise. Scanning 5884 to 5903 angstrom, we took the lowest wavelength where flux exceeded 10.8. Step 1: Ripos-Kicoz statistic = 5893.97 angstrom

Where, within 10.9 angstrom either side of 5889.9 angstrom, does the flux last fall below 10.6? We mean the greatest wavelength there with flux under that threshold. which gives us 5899.41 angstrom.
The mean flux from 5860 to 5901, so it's 10.2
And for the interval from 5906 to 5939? 11.5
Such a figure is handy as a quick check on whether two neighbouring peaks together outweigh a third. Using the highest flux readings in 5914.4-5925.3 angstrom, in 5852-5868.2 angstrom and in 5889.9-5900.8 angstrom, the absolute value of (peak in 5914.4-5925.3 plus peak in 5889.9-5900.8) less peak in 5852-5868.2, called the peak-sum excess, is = 12.5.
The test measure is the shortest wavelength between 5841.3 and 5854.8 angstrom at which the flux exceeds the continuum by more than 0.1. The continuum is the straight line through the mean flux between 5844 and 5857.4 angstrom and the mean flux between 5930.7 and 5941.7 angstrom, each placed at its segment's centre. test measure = 5845.32 angstrom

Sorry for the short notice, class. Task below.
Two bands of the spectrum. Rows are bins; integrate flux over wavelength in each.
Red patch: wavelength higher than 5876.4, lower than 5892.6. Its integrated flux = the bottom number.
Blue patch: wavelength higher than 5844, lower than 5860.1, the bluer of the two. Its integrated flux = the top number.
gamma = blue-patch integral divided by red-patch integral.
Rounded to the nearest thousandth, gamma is 1.106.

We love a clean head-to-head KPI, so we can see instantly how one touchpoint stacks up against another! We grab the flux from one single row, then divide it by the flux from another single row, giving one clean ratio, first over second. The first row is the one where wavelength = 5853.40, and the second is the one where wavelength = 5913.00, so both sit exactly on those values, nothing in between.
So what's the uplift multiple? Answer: 0.61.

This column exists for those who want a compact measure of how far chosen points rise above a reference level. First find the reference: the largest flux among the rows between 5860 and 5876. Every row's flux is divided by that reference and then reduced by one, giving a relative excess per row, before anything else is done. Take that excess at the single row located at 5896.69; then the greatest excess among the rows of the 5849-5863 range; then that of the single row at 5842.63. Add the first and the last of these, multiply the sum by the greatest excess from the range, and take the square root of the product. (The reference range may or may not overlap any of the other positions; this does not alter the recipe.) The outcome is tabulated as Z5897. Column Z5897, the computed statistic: 0.17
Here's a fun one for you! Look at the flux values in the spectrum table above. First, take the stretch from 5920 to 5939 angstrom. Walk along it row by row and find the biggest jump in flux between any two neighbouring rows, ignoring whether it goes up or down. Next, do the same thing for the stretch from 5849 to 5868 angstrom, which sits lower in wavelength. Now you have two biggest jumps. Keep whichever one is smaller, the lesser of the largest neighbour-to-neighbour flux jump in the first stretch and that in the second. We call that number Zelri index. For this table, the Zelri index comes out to 2.30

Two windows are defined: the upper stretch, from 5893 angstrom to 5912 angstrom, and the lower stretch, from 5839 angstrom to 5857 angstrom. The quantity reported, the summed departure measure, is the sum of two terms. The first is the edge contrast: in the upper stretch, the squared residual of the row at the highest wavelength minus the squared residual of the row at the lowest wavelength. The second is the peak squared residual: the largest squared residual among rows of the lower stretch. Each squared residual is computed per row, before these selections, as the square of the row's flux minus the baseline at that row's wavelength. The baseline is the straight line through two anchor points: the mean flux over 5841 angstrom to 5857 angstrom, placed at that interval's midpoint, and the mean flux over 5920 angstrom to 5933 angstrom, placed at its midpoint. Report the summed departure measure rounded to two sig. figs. 15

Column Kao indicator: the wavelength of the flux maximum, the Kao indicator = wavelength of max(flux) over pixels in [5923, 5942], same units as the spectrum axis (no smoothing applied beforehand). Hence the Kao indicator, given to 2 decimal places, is 5929.37 angstrom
